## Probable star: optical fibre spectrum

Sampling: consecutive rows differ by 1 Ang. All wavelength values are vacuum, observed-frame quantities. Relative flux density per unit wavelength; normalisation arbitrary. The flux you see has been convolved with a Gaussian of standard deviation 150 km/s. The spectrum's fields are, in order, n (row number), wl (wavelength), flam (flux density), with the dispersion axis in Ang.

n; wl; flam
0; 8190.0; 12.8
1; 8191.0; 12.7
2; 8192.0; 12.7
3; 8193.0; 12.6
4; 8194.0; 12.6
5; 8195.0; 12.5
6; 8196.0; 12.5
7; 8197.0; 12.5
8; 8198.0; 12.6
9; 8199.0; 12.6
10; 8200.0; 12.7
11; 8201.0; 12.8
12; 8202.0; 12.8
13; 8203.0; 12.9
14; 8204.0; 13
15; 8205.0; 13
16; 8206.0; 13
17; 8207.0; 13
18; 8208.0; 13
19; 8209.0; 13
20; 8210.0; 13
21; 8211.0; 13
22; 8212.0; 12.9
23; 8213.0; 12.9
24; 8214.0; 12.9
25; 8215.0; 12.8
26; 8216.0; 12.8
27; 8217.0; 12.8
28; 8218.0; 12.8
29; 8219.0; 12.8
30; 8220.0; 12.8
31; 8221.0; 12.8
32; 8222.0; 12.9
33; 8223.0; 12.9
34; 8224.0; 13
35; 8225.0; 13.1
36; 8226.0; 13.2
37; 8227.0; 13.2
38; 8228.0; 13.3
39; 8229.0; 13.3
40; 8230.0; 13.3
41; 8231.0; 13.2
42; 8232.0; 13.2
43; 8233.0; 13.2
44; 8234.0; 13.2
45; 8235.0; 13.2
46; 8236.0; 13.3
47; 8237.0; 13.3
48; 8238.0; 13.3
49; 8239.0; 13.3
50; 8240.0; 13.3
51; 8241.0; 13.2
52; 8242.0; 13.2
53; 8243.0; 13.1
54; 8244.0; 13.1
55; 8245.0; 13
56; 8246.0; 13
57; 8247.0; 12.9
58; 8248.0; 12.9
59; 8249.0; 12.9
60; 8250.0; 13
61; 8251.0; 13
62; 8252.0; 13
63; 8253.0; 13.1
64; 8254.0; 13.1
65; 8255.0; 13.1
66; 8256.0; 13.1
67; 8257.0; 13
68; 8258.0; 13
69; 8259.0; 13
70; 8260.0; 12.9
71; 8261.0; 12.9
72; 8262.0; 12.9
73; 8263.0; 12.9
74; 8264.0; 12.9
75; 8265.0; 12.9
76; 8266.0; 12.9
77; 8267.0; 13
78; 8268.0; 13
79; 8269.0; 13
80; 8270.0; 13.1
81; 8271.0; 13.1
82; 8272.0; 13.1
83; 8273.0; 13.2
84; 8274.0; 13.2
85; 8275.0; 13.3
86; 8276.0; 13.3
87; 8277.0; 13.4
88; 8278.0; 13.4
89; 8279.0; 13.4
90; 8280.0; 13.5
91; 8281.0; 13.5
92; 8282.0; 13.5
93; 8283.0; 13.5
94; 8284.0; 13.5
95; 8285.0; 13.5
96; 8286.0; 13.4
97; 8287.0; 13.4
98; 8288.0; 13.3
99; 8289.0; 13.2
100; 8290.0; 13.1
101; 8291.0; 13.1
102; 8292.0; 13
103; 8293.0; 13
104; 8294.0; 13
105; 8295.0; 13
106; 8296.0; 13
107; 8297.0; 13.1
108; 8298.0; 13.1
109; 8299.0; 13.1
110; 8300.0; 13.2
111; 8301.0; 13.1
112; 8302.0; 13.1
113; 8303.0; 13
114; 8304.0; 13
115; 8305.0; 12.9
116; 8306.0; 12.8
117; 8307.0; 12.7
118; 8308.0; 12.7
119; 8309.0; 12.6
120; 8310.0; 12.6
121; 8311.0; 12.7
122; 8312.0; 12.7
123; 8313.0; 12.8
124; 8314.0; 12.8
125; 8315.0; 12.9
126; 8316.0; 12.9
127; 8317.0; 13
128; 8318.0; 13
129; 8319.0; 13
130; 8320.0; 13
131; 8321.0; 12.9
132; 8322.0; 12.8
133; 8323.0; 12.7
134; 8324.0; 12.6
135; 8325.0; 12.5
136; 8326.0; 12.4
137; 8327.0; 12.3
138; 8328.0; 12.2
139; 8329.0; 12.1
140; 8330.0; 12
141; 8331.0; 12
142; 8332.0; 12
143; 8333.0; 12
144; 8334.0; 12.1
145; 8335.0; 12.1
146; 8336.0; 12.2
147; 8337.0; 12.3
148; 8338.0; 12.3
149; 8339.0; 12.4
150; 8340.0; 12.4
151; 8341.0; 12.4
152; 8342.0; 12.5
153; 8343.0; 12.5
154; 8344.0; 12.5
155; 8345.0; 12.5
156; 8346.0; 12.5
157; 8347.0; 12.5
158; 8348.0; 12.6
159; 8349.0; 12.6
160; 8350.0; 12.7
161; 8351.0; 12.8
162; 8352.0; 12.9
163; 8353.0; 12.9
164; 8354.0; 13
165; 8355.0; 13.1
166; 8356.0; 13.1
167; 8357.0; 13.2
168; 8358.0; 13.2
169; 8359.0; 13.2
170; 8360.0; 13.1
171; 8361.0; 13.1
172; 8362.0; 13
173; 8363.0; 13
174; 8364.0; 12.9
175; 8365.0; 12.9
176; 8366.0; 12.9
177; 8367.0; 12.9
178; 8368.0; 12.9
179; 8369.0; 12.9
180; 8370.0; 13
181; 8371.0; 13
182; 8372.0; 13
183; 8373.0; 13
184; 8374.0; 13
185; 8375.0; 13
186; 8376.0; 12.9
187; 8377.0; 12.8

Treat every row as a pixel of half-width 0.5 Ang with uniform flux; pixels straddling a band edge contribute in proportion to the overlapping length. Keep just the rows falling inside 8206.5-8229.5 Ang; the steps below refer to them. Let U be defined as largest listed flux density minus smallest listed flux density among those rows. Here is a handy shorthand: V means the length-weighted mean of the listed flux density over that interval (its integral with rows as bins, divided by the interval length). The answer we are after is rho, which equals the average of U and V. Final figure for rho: 6.73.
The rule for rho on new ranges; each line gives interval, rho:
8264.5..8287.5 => 6.93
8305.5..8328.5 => 6.76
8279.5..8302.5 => 6.86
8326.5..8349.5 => 6.45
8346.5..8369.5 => 6.82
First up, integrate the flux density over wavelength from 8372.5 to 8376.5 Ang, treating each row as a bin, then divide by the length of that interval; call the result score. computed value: 13.0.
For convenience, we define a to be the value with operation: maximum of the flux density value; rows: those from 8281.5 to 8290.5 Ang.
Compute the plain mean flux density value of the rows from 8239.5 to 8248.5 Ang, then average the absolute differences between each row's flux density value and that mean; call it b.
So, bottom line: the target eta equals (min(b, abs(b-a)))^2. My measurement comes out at 0.013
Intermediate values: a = 13.5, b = 0.114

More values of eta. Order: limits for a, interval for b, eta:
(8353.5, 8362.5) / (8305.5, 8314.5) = 0.004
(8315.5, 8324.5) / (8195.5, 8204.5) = 0.021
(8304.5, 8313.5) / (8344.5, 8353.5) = 0.020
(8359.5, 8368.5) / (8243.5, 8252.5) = 0.003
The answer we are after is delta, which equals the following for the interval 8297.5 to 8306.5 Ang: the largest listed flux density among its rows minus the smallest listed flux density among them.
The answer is 0.40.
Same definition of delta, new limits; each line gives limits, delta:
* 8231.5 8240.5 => 0.10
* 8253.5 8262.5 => 0.20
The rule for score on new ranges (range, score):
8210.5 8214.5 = 12.9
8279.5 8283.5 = 13.5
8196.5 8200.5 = 12.6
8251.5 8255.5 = 13.1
